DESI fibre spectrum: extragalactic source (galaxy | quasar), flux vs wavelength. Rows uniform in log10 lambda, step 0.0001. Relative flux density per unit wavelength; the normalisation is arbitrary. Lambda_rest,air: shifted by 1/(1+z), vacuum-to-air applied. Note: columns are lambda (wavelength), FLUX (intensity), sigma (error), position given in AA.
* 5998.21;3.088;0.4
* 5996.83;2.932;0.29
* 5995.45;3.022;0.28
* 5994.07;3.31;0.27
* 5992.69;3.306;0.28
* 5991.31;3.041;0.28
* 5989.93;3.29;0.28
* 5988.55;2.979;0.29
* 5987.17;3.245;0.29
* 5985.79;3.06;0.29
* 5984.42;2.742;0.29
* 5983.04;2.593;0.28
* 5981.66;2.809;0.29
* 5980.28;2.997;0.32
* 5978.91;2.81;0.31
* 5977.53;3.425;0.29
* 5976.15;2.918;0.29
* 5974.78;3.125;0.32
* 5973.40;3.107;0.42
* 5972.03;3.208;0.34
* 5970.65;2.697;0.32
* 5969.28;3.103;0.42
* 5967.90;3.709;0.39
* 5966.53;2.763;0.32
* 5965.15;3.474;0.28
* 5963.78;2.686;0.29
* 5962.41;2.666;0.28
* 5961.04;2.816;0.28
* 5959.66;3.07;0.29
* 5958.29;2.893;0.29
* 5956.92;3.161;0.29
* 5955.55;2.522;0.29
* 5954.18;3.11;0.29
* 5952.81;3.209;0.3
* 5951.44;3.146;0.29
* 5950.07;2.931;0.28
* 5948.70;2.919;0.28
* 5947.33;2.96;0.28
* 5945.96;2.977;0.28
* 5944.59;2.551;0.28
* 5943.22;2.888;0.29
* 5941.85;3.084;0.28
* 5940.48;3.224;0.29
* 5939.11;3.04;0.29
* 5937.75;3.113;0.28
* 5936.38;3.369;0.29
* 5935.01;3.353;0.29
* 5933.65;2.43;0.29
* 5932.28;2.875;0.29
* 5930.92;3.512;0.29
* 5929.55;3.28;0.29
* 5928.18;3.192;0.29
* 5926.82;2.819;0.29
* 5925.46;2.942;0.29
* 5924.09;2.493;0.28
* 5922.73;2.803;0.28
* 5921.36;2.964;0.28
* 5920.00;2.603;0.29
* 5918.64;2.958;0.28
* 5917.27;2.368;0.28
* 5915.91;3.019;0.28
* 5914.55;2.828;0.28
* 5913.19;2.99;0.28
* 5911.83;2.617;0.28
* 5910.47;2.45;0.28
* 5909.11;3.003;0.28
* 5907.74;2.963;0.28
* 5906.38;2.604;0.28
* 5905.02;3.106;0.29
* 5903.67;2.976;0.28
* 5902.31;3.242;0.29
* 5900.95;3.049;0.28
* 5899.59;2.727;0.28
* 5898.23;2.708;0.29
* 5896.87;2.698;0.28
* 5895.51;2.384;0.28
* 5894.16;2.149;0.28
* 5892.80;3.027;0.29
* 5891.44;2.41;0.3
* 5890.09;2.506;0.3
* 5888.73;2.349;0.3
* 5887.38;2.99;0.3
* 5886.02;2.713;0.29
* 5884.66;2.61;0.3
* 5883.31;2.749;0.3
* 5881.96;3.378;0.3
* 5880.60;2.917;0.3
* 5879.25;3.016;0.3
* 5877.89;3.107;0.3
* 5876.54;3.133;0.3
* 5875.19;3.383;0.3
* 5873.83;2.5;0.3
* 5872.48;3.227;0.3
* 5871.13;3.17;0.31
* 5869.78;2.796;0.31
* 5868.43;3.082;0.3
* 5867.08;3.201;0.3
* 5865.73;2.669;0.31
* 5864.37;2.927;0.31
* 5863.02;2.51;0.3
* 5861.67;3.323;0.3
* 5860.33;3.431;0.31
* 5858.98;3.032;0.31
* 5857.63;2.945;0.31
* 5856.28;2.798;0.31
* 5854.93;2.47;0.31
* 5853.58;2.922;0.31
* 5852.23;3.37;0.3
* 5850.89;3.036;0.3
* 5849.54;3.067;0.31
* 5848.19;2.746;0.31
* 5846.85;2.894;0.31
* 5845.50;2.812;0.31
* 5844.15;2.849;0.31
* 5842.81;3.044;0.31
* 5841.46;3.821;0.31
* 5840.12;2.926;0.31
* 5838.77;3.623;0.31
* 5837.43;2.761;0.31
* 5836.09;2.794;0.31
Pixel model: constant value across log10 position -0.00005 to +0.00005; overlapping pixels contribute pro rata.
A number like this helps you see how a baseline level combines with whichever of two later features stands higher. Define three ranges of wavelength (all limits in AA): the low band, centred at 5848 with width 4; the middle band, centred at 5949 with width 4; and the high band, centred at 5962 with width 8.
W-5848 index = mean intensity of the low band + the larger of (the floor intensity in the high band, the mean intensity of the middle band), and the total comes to 5.84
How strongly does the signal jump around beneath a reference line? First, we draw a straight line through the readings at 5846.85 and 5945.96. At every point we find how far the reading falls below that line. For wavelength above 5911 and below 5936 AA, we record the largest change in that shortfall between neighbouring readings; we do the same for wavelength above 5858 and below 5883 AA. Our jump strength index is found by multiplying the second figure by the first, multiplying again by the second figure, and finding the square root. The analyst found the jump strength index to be 0.85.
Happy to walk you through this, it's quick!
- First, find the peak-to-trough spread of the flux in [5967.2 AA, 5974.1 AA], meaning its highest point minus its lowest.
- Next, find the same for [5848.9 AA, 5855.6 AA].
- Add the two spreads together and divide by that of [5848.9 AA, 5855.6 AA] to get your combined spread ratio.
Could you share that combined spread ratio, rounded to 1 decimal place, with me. 2.1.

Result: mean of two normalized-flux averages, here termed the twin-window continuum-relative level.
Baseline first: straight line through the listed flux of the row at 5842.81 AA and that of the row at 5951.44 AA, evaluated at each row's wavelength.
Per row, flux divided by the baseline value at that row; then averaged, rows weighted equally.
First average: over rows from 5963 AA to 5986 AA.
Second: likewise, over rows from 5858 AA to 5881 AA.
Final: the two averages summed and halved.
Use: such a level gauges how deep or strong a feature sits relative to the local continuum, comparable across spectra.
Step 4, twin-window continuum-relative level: 0.968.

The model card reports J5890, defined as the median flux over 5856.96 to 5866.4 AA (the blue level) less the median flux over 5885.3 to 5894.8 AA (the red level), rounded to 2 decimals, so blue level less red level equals 0.44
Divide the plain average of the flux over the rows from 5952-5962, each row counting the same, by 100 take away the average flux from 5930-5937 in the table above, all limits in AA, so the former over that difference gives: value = 0.0306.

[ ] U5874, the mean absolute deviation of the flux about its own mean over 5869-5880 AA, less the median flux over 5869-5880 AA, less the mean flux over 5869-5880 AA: -5.96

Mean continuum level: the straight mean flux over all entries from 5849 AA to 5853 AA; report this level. 3.16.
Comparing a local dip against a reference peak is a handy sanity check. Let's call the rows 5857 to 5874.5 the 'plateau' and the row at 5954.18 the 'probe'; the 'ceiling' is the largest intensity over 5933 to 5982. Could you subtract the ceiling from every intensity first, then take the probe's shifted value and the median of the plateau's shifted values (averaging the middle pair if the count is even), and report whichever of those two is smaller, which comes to -0.68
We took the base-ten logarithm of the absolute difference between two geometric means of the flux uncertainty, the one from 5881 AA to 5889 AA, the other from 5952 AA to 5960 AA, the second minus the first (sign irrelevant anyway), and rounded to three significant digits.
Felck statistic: -2.18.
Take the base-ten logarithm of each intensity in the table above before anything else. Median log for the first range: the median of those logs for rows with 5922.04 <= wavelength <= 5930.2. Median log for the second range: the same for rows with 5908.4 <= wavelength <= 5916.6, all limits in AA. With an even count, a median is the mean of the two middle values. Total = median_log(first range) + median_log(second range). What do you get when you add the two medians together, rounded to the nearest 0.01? 0.92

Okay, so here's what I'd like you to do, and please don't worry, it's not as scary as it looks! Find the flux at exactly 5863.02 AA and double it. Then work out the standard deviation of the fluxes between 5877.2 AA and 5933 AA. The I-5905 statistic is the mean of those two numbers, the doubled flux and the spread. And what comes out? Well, 2.66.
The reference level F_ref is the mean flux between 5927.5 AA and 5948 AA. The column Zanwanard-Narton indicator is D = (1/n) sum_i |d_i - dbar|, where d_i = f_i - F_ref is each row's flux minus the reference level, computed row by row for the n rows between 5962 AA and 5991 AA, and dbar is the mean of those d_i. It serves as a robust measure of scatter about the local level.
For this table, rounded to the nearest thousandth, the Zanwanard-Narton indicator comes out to 0.243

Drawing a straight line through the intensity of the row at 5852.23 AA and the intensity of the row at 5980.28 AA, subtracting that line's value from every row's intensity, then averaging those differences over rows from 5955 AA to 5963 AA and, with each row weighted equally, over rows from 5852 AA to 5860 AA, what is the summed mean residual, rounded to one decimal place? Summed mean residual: -0.6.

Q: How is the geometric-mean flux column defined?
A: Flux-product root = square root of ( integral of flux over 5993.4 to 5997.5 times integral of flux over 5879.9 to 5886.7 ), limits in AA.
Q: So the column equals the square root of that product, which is 16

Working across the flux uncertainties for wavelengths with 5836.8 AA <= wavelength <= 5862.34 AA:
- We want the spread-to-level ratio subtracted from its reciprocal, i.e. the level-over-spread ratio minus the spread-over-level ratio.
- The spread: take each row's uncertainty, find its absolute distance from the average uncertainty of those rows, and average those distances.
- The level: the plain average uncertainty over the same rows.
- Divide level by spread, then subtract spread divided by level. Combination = 116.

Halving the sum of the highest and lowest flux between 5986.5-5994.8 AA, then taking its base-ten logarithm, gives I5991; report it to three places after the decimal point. 0.498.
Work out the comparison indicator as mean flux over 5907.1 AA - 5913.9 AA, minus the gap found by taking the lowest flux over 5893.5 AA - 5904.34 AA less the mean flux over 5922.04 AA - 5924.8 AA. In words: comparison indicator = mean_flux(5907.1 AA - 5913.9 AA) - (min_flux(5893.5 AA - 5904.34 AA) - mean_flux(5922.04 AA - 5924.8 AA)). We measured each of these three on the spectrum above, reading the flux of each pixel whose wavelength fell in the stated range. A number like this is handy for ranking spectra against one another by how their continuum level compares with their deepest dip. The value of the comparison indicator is 3.3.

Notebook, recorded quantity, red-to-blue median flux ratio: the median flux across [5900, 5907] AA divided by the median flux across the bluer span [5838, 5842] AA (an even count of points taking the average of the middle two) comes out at 0.84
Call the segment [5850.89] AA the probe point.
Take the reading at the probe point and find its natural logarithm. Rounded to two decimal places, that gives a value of 1.11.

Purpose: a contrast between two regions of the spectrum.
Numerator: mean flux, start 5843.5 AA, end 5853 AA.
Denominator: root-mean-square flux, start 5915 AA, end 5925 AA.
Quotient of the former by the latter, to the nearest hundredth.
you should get 1.08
